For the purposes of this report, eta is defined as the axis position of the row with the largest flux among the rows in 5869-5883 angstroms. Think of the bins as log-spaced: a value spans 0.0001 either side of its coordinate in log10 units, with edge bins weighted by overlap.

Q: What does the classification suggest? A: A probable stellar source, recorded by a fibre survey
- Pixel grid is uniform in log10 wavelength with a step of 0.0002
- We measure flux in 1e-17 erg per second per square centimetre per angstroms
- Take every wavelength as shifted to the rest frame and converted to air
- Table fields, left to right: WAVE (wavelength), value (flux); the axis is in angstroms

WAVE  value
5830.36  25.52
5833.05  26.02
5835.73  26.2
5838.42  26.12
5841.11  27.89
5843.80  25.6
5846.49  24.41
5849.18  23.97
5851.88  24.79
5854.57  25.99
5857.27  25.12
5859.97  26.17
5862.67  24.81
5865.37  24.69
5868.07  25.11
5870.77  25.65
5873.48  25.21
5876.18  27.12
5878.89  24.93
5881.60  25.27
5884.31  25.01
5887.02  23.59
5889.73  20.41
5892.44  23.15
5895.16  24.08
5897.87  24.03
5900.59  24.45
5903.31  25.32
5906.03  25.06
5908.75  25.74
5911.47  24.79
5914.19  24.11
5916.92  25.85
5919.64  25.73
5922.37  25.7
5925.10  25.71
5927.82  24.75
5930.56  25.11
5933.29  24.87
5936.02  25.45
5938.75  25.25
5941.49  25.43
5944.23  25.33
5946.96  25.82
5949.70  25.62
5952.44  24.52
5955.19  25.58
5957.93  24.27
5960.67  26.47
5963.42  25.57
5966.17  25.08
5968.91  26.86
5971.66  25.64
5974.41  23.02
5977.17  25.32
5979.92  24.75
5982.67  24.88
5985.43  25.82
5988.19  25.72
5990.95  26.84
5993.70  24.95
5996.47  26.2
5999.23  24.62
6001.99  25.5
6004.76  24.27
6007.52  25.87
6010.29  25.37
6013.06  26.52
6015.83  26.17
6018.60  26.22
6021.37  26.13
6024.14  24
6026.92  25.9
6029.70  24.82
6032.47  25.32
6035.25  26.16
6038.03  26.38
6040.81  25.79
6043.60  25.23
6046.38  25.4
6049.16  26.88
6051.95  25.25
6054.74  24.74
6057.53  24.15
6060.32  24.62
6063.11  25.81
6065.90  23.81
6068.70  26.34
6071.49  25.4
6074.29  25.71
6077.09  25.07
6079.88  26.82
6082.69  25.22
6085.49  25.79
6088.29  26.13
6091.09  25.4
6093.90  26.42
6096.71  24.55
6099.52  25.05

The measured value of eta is 5876.18 angstroms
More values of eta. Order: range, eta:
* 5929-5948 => 5946.96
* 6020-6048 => 6038.03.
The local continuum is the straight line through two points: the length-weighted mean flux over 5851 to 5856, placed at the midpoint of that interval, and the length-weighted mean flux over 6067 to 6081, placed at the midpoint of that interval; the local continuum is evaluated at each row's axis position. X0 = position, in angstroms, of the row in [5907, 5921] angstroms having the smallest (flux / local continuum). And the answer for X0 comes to 5914.19 angstroms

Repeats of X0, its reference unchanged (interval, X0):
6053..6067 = 6065.90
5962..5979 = 5974.41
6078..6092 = 6082.69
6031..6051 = 6043.60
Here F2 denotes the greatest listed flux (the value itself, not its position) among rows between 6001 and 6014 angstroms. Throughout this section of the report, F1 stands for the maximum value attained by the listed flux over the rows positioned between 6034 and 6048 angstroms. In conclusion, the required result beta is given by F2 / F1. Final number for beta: 1.005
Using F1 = 26.38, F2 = 26.52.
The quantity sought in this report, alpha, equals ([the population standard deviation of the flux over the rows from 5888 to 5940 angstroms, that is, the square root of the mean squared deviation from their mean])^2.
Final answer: 1.53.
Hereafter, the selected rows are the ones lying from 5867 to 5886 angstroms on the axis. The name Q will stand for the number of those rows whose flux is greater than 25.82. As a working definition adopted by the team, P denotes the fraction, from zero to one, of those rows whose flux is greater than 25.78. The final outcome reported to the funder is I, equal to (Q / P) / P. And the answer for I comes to 49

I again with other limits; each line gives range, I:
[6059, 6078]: 12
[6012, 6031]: 10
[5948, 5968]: 49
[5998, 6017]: 16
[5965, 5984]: 49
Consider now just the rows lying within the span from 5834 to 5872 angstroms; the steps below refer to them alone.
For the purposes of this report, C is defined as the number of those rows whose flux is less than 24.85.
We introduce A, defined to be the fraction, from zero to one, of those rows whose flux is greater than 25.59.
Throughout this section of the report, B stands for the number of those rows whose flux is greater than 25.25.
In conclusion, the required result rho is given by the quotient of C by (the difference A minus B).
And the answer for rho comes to -0.8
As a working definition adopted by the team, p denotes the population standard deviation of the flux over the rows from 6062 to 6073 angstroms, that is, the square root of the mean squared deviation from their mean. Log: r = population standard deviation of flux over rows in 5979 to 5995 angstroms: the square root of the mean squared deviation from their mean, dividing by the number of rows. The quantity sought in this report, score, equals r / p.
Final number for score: 0.77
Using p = 0.94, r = 0.73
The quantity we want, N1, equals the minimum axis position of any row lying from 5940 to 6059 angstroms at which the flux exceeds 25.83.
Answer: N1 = 5960.67 angstroms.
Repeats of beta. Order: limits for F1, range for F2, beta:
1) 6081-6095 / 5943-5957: 0.977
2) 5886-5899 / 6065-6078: 1.094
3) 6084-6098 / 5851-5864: 0.991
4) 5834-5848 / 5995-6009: 0.939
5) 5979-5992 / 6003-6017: 0.988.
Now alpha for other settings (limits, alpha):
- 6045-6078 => 0.70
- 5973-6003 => 0.90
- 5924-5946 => 0.09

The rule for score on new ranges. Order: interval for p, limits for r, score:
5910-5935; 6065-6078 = 1.48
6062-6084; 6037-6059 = 0.96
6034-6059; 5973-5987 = 1.19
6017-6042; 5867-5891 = 2.35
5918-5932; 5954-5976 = 2.84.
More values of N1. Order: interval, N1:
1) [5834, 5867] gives 5835.73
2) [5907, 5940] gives 5916.92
